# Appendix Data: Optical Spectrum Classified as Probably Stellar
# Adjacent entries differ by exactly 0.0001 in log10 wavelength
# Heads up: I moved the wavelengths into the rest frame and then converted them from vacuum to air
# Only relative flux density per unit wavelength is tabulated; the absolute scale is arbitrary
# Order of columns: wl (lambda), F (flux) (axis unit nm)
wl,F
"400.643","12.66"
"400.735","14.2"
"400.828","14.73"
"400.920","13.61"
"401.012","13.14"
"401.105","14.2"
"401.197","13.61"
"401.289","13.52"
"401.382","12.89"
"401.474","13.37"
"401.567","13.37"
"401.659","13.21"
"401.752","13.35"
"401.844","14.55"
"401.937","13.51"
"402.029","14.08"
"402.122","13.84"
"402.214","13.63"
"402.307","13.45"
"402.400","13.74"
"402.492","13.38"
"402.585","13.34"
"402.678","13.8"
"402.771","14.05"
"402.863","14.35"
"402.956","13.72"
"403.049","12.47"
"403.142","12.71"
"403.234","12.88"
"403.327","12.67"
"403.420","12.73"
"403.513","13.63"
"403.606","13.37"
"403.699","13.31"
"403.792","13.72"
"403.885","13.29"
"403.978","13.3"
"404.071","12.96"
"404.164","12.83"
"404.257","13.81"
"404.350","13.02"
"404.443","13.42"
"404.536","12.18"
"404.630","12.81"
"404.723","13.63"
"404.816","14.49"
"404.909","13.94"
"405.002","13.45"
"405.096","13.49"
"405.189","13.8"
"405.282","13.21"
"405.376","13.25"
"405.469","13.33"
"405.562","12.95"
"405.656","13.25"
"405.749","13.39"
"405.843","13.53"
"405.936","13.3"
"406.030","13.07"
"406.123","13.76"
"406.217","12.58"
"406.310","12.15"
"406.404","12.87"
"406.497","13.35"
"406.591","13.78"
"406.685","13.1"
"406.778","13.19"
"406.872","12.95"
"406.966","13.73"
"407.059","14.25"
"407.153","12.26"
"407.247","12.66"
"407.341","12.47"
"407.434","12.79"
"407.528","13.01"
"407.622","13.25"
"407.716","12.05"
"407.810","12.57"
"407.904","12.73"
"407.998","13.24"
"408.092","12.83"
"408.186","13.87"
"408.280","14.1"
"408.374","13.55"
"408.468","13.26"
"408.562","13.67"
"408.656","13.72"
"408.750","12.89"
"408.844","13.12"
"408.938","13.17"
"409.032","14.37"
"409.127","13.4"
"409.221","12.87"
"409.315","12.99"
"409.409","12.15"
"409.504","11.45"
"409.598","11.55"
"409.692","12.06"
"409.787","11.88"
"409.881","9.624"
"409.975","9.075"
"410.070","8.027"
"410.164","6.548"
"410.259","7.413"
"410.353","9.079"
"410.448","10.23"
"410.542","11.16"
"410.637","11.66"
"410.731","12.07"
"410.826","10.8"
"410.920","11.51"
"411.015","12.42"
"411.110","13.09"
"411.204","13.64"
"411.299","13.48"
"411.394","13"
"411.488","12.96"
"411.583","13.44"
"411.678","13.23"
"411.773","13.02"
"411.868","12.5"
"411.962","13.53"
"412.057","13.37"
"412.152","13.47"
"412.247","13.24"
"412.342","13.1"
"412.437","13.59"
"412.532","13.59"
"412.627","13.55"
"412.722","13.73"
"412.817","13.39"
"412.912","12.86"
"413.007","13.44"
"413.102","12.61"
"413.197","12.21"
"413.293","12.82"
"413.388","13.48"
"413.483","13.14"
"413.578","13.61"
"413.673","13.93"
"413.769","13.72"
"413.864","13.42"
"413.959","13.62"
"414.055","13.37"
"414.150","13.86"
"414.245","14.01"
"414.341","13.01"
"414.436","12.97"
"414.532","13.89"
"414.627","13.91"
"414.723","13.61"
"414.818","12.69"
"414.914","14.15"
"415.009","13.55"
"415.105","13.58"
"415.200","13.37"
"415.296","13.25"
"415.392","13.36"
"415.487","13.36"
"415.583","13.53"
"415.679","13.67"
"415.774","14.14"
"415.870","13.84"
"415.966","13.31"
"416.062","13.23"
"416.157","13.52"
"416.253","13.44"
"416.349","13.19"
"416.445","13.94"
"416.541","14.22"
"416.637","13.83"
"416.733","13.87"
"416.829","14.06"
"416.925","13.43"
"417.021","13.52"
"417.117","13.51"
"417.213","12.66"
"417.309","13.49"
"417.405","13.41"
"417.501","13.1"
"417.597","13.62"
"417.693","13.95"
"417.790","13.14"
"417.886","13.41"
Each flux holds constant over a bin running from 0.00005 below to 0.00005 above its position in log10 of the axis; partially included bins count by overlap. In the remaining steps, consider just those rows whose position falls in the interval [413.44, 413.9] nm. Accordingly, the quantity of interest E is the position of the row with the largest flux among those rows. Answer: 413.673 nm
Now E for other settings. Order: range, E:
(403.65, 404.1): 403.792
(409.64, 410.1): 409.692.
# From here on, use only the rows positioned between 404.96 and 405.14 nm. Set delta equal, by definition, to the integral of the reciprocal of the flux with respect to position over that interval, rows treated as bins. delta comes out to 0.0133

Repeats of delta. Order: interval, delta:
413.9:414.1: 0.0148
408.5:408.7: 0.0147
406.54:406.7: 0.0118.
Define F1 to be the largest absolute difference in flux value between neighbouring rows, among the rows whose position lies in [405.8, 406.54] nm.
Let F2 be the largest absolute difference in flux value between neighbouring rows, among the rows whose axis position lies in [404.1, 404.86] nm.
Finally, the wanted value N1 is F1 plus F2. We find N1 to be 2.4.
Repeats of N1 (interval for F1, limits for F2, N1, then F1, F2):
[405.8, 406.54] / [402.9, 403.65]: 2.4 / 1.2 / 1.25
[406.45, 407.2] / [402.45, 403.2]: 3.2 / 2.0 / 1.25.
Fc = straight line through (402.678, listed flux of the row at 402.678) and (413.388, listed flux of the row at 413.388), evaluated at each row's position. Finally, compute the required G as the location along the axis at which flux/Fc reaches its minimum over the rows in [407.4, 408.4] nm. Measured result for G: 407.716 nm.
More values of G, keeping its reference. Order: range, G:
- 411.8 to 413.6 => 413.197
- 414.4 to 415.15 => 414.818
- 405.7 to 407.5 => 406.310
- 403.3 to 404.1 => 403.327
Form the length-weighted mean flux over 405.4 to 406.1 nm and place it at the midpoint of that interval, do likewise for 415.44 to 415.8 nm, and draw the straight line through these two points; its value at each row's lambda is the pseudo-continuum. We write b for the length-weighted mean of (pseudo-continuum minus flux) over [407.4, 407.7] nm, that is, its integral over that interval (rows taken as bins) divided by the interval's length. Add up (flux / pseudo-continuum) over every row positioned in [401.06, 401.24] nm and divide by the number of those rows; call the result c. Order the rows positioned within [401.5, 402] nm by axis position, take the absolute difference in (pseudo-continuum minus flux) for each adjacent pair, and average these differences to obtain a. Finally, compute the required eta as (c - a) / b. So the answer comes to 1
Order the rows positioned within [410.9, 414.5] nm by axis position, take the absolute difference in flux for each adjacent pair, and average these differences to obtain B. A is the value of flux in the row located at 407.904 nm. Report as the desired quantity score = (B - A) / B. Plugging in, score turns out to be -32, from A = 12.73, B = 0.39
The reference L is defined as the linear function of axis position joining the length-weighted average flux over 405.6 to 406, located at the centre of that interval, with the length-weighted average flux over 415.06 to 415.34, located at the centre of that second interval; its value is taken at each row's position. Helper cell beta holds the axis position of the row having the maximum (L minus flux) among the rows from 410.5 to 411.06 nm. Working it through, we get 410.826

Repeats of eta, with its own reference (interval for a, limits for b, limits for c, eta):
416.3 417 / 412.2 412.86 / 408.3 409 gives 8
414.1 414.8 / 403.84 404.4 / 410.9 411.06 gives 23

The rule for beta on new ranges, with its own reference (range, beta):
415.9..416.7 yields 416.349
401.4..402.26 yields 401.659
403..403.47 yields 403.049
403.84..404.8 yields 404.536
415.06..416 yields 415.296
